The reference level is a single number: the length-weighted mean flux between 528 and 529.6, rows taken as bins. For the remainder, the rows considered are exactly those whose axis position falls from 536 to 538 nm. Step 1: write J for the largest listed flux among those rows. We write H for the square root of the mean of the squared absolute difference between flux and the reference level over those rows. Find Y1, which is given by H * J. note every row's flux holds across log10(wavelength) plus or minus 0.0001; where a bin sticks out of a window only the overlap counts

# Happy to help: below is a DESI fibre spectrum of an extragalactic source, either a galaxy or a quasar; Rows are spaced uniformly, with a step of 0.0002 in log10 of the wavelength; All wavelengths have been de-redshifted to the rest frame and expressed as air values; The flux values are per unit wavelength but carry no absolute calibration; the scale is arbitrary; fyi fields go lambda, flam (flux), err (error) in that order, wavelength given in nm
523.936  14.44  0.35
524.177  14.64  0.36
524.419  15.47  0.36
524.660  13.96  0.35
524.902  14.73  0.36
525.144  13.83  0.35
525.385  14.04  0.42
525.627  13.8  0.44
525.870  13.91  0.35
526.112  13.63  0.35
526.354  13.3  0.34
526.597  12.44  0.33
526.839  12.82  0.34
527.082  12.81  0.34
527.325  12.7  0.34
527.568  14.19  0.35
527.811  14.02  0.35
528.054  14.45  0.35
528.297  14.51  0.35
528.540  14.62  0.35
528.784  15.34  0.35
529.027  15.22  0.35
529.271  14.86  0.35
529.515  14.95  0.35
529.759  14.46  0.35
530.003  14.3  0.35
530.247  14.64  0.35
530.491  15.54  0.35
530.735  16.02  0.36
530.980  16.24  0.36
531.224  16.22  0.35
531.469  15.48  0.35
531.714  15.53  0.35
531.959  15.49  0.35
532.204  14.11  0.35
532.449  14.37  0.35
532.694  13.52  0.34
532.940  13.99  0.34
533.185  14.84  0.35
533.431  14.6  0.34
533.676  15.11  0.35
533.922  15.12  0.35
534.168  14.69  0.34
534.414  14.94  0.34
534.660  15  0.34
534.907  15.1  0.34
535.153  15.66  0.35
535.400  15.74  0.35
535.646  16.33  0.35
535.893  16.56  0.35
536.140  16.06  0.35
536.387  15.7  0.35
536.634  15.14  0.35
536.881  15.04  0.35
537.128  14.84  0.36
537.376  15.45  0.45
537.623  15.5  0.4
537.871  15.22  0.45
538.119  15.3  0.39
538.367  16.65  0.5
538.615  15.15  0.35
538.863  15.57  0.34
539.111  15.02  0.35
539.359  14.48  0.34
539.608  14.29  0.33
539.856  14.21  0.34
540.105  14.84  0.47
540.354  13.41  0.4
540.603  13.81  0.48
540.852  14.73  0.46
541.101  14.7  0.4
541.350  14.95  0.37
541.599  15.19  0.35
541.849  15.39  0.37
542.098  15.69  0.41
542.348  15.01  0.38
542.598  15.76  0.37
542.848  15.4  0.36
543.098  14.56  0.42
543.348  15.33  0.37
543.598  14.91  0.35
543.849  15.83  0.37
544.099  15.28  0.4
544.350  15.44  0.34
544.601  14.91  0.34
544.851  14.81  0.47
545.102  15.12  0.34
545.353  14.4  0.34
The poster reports 10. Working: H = 0.62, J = 16.06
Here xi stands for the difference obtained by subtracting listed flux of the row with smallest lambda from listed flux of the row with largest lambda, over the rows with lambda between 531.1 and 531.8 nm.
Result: -0.7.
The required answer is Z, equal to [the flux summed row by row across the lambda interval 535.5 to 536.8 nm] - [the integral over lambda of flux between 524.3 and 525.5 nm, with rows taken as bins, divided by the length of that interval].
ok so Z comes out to 65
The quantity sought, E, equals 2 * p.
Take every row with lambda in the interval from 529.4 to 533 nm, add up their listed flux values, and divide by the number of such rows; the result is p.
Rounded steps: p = 15.0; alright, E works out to 30.0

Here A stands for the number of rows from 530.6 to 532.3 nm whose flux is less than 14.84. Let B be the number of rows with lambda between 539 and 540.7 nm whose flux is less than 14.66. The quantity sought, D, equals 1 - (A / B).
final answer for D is 0.8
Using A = 1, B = 5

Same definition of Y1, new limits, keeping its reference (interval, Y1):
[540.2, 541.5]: 12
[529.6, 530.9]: 11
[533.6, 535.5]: 7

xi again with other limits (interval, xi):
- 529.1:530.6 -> 0.7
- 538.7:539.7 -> -1.3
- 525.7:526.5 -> -0.6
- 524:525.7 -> -0.8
